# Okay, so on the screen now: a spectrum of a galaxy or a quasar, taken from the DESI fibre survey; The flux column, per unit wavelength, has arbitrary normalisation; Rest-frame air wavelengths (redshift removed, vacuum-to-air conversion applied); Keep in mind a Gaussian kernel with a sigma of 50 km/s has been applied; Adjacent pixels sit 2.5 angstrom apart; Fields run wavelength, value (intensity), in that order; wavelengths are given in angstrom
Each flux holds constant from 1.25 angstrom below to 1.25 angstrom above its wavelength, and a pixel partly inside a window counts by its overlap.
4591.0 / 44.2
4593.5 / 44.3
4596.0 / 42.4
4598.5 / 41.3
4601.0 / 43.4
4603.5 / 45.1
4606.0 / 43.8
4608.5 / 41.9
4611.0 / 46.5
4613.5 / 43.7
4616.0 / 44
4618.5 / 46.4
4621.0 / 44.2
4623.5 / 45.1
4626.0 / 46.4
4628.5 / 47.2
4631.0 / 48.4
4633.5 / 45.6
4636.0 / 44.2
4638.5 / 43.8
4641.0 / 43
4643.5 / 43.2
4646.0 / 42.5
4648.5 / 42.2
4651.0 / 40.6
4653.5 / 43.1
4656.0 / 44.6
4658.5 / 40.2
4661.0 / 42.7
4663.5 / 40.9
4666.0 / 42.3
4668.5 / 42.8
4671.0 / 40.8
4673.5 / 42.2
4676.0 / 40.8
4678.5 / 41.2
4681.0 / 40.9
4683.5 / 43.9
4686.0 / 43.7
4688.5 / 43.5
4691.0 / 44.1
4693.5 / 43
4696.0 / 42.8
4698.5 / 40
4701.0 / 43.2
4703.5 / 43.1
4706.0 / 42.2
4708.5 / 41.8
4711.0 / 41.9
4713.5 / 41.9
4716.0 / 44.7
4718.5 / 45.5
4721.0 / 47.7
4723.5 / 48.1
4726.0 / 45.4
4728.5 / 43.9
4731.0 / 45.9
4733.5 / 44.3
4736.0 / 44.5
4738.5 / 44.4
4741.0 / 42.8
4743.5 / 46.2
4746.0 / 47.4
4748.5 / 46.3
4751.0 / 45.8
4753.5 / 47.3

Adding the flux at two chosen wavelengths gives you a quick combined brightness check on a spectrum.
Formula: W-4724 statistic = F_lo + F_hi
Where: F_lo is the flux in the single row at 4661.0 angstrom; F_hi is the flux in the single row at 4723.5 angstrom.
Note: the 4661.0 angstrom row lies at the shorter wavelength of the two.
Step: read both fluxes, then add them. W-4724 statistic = 90.8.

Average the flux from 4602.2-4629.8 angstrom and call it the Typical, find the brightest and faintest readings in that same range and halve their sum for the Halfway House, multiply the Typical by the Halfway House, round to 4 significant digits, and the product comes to 2002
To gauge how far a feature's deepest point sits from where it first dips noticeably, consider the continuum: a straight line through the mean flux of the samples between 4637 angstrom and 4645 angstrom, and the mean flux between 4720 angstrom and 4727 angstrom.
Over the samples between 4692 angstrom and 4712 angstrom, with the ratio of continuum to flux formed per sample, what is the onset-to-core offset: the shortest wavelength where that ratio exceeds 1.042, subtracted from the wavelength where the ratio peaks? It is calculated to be 5.0 angstrom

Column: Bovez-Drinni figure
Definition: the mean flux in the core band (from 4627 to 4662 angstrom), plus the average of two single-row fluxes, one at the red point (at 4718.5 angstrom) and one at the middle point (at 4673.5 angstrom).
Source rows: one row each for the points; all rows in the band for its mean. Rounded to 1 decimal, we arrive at 87.5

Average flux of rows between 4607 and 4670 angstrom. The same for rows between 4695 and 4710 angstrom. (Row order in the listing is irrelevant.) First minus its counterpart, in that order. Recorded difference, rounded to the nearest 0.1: 1.6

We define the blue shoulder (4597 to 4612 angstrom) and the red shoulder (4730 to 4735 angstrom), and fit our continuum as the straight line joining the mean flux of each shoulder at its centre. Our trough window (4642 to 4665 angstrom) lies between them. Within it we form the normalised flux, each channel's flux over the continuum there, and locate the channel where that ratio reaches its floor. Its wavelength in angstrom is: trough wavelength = 4658.5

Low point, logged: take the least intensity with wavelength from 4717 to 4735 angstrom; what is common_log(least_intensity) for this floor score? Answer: 1.64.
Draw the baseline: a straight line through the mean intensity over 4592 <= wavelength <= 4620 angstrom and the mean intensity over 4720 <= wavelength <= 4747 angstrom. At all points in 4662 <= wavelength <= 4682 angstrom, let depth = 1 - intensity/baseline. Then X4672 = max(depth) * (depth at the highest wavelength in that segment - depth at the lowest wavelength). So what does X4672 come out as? 0.0004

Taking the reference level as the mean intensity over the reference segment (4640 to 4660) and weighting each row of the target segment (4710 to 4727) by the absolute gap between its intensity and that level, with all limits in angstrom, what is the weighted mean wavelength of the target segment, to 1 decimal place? 4721.0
